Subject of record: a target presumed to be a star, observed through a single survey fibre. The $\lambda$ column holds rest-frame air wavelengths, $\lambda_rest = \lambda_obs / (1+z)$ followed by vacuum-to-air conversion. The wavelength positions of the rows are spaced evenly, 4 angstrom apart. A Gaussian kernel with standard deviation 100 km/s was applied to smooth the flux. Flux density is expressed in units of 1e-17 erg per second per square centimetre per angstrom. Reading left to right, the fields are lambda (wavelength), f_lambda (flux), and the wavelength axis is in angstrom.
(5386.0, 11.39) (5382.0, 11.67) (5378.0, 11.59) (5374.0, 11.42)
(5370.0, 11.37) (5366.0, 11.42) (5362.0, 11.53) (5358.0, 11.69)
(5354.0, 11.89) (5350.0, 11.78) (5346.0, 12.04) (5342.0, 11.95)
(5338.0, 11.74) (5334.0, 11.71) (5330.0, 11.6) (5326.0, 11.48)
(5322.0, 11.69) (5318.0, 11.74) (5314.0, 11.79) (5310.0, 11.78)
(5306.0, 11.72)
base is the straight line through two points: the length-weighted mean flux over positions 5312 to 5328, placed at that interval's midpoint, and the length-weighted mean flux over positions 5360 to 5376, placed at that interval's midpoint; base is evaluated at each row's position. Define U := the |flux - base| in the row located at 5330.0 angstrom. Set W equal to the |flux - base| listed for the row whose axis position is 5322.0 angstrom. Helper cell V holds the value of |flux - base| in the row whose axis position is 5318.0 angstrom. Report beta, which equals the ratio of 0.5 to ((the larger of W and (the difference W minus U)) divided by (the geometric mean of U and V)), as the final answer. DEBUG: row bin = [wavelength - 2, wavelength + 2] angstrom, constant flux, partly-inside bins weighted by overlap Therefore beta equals 0.7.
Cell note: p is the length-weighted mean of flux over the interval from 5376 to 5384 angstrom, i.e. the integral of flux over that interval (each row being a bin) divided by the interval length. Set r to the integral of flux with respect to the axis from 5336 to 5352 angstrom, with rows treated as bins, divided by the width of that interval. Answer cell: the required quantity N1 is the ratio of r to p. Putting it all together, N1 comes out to 1.02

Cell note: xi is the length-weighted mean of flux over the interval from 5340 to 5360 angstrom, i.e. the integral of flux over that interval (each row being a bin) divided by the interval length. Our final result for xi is 11.87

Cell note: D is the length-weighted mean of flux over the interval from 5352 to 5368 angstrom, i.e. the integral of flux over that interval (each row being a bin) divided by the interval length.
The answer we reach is 11.6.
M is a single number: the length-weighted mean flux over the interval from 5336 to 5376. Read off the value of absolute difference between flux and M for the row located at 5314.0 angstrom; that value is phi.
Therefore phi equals 0.107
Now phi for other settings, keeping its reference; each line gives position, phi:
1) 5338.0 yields 0.057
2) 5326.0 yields 0.203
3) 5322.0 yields 0.007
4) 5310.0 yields 0.097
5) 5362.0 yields 0.153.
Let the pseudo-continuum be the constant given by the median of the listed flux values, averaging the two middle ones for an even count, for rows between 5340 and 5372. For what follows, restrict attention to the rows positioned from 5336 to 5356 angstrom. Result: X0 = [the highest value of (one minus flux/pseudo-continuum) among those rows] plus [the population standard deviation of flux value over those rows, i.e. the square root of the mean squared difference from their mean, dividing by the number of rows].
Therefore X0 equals 0.109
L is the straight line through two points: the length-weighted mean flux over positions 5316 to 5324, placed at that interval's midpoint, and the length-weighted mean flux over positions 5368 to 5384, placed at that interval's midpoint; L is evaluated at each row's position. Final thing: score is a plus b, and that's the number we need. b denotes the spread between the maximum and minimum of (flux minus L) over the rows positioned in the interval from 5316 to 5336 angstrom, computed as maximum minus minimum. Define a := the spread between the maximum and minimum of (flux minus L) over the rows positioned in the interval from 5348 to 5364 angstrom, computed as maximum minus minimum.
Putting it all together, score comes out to 0.59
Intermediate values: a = 0.331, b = 0.26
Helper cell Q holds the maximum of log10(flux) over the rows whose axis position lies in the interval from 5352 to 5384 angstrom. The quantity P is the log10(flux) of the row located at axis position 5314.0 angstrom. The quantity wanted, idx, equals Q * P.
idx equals 1.152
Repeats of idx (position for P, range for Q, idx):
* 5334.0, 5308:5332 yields 1.145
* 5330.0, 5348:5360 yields 1.144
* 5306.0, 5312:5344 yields 1.152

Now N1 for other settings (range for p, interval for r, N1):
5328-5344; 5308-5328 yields 1.00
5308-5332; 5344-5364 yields 1.01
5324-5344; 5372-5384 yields 0.99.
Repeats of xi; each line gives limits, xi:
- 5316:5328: 11.64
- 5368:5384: 11.51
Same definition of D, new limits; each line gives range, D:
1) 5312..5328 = 11.7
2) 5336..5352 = 11.9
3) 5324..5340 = 11.6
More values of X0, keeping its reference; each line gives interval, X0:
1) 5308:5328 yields 0.135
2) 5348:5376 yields 0.218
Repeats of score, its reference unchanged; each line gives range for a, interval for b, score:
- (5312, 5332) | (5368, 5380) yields 0.52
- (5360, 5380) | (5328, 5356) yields 0.75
